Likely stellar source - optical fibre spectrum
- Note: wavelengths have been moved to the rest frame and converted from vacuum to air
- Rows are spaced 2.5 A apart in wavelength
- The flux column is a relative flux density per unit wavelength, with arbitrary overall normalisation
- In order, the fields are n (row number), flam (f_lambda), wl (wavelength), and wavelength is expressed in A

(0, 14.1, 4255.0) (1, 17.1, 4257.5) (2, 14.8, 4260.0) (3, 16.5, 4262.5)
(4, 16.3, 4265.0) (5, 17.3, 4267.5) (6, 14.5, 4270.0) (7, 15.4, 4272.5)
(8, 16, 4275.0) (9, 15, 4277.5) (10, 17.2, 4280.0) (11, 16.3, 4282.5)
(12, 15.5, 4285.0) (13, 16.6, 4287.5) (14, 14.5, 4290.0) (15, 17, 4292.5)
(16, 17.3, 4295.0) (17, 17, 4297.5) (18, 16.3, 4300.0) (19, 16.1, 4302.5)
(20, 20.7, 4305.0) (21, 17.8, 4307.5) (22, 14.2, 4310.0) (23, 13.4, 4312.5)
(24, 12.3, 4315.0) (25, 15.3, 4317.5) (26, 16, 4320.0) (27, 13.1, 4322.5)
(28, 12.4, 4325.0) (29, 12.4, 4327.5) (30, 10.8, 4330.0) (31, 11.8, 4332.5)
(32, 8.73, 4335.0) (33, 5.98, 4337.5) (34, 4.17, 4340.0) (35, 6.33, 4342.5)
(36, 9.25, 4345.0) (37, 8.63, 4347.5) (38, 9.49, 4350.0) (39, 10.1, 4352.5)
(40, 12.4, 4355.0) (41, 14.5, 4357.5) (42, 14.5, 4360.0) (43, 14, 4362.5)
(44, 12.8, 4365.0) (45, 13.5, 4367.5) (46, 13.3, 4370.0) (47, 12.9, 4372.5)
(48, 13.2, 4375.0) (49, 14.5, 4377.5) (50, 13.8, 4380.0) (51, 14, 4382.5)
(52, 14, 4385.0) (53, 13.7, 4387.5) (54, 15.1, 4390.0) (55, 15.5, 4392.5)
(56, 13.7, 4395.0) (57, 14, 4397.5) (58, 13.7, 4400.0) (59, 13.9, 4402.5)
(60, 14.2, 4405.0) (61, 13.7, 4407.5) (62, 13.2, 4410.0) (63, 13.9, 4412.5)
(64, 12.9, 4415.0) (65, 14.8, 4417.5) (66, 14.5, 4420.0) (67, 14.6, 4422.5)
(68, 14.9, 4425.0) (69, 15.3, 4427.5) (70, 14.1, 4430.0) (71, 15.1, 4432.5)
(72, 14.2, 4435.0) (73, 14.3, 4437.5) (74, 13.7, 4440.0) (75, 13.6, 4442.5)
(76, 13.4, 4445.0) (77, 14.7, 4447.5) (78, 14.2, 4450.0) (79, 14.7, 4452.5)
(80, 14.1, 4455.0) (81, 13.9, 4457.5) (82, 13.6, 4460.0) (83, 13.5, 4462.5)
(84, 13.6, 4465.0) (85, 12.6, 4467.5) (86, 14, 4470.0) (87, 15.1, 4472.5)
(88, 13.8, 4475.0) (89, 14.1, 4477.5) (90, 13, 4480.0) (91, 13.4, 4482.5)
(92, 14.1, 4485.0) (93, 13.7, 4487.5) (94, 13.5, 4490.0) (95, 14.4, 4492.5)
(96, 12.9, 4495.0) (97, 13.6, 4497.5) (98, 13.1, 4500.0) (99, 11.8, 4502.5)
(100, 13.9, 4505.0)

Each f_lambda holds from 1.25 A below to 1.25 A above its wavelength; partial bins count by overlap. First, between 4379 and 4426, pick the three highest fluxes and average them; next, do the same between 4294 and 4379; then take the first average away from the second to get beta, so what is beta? 3.4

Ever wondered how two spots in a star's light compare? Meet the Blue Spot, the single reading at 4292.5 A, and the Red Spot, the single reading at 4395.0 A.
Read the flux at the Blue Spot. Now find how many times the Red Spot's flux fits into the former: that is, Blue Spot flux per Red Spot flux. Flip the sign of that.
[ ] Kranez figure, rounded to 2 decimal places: -1.24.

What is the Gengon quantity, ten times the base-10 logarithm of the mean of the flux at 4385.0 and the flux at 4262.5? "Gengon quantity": 11.8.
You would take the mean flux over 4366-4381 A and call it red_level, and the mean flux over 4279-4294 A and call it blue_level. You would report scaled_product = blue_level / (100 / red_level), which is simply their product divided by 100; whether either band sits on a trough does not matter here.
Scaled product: 2.19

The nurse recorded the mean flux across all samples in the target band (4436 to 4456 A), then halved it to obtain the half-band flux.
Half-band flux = 7.04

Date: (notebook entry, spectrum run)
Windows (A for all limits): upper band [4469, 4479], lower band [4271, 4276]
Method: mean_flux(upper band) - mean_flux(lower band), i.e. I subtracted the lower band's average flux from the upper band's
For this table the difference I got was -1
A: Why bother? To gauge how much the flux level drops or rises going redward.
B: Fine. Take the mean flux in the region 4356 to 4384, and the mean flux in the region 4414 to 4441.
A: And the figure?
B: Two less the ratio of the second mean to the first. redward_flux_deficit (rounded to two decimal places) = 0.95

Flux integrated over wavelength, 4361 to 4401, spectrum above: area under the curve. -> 554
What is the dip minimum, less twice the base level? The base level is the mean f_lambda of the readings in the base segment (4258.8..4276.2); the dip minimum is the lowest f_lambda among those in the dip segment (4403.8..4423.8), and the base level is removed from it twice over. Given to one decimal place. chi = -18.8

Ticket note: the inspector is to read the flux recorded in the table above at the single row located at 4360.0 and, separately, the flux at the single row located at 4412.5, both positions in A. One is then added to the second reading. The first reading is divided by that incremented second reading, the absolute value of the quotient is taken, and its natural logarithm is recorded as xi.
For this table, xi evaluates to -0.027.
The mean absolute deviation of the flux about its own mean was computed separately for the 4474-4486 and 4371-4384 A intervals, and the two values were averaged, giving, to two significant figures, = 0.44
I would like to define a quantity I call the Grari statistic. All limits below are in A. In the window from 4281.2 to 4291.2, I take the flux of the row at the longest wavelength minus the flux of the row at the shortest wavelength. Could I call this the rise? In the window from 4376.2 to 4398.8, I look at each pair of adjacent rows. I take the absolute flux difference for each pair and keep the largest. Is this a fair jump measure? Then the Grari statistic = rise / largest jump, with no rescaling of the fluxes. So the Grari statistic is -1.0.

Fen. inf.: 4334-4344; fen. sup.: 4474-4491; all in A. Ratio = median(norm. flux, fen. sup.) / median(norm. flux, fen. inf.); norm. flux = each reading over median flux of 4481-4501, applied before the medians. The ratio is 2.23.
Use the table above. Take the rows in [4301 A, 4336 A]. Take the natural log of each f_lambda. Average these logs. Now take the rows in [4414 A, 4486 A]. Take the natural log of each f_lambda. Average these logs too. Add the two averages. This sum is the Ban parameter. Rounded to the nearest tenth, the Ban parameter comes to 5.3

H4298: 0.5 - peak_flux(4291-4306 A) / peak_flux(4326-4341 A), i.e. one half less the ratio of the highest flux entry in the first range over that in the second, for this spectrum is -1.17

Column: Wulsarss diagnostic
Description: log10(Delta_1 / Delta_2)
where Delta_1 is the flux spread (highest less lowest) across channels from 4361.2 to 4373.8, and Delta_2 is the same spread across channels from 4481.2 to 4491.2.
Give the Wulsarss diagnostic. 0.2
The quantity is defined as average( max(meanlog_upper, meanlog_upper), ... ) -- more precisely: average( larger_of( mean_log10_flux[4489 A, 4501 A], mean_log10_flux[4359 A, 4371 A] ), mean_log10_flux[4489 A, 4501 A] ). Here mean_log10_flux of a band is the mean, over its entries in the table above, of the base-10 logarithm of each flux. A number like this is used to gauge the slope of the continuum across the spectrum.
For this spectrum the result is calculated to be 1.13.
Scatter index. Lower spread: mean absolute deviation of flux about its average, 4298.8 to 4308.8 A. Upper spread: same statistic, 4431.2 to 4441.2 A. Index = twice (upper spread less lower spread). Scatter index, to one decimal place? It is -2.3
